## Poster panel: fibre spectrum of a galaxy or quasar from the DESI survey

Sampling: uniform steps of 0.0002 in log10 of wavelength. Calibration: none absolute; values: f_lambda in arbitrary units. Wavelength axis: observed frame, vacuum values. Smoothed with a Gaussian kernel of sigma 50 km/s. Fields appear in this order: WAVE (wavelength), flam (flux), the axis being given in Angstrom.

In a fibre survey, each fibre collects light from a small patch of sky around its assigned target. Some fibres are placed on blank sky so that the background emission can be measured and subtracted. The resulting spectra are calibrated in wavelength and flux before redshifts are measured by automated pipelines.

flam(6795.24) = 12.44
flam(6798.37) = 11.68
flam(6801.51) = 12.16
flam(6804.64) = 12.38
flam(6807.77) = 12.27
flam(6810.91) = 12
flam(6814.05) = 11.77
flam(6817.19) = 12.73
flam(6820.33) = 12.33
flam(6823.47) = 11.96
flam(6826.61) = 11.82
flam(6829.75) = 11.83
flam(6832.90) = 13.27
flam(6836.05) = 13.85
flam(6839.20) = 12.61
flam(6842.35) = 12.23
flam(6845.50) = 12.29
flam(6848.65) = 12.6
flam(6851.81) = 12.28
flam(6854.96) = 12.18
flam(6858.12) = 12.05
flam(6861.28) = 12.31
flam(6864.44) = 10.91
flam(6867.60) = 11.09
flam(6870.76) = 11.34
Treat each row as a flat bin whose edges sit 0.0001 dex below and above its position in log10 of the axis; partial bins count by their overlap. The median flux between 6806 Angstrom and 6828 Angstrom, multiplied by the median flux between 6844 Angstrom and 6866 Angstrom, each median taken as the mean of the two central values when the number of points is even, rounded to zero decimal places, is 147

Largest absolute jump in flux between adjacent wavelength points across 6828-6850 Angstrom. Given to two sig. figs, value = 1.4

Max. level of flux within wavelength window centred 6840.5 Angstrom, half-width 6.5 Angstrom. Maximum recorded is 13.85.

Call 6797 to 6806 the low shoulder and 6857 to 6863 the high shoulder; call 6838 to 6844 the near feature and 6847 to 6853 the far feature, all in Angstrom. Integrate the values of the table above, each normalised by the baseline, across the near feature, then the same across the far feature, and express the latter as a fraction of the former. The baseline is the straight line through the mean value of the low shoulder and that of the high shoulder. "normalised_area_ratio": 1.00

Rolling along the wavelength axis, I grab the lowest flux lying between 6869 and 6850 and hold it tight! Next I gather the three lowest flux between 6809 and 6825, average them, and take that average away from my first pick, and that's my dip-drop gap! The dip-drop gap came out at -1.00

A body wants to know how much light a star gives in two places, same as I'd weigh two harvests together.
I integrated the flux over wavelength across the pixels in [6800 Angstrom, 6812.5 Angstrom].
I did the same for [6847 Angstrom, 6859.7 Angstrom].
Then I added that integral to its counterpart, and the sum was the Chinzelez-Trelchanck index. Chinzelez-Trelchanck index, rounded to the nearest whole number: 308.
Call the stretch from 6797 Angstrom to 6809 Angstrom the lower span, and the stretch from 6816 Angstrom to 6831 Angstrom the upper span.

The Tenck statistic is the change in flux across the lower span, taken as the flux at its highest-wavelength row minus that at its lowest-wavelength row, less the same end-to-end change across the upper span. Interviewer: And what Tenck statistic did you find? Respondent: 1.5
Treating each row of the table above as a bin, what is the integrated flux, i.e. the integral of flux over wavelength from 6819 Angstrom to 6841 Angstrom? 276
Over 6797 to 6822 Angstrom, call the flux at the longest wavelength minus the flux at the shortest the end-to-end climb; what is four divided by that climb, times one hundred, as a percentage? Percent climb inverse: 615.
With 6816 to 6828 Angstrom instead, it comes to -440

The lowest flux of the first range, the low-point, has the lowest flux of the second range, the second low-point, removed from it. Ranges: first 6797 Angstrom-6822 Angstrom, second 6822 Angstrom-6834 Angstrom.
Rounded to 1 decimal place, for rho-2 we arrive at -0.1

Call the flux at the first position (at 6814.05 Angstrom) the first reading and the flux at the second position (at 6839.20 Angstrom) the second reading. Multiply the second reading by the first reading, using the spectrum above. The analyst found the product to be 148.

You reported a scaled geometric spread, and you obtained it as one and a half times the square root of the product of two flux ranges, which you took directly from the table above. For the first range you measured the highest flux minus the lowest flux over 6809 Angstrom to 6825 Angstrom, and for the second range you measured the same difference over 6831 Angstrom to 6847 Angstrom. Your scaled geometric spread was 1.9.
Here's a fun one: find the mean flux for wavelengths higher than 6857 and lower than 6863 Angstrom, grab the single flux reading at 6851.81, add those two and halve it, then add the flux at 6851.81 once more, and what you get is 24.5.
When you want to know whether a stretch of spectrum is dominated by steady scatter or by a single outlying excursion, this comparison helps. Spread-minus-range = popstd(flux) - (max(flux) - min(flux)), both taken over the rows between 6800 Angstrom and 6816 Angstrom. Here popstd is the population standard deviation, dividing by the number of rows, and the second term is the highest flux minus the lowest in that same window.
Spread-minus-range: -0.4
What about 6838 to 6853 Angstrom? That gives -0.2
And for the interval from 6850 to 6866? -0.9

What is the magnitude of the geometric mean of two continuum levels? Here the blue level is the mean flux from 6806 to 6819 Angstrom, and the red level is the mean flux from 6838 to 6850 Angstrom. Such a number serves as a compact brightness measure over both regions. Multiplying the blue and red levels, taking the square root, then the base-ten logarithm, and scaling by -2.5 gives -2.73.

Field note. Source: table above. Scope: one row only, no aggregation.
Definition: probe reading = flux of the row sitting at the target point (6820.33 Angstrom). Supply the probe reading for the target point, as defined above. 12.33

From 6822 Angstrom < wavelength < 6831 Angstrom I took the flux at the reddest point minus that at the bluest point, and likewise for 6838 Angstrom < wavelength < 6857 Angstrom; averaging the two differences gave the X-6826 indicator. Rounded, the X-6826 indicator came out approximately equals -0.28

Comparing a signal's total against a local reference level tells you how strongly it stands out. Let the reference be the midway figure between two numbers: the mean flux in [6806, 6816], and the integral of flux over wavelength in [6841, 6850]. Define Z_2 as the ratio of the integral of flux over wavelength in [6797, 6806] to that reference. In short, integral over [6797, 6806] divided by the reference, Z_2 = 1.76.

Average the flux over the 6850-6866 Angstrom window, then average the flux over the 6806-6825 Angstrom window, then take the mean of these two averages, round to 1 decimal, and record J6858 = 12.1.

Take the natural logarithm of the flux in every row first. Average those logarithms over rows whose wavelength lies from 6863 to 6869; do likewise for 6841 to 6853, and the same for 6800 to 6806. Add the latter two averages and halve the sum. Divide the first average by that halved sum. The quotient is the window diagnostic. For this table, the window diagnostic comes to 0.96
